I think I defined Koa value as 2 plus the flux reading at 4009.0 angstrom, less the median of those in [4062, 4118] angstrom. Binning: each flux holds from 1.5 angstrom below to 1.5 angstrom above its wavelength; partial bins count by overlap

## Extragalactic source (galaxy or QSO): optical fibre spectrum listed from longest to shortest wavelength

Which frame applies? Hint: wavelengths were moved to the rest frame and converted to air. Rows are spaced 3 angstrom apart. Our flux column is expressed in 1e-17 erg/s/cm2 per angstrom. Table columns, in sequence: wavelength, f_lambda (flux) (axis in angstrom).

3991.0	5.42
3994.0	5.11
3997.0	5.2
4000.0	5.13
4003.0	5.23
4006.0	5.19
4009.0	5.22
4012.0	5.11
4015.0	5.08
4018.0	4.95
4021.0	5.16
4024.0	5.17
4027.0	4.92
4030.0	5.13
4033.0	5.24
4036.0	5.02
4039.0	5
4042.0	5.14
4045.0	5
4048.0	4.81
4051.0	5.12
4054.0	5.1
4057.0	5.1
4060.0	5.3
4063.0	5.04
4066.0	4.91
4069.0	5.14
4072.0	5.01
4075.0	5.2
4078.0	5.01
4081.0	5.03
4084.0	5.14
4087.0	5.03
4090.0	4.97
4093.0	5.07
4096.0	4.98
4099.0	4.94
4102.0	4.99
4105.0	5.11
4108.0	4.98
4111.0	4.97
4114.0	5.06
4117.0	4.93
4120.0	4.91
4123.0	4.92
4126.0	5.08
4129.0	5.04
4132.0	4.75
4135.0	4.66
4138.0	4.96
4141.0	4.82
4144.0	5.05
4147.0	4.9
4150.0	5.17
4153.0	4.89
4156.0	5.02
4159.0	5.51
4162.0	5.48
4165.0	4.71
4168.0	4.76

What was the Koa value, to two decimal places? 2.21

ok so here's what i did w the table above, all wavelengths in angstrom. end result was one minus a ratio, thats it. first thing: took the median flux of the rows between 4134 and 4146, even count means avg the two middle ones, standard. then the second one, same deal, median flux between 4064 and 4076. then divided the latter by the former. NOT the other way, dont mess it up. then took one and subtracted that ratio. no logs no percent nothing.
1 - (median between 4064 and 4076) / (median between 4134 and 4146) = -0.04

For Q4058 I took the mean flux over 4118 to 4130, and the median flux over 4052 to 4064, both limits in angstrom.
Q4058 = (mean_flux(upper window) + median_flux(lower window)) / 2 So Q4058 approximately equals 5.04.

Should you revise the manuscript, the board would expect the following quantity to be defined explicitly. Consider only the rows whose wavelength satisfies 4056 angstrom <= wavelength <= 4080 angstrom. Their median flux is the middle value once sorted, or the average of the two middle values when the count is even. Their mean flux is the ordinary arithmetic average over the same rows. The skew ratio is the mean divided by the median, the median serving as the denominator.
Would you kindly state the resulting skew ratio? 1.00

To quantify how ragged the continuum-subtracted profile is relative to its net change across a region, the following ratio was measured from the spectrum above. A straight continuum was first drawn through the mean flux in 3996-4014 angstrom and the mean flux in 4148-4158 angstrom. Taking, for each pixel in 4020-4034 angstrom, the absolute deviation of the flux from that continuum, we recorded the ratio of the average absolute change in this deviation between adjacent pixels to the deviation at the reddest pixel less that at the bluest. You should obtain 1.5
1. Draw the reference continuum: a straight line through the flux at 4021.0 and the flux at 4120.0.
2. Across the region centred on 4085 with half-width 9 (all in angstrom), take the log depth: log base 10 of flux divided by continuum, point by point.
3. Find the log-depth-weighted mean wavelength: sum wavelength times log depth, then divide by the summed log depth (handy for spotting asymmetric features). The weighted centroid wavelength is 4087.1 angstrom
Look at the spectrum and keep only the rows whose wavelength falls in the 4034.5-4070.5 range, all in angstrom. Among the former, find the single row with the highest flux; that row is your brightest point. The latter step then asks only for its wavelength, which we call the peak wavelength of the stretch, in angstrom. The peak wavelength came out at 4060.0 angstrom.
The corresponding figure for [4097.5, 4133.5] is 4105.0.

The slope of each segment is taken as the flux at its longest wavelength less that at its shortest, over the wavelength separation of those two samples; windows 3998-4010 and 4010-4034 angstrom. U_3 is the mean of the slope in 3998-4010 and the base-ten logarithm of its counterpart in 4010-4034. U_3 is -1.10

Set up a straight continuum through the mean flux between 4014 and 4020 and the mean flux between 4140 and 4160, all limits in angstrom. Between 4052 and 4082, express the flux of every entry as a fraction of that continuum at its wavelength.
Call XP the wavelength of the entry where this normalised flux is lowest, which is 4066.0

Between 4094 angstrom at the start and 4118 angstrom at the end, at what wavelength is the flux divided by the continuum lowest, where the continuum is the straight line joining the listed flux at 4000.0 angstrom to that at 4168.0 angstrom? 4099.0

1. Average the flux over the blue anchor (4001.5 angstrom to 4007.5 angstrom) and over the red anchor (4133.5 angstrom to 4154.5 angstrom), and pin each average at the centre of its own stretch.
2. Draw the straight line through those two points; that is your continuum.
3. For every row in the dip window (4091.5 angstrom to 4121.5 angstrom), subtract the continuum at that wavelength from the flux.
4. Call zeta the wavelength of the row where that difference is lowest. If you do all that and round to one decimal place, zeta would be 4099.0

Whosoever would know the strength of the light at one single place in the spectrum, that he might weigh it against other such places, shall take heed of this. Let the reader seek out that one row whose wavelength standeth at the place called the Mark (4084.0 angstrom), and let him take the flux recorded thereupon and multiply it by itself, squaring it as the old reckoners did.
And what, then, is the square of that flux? 26.4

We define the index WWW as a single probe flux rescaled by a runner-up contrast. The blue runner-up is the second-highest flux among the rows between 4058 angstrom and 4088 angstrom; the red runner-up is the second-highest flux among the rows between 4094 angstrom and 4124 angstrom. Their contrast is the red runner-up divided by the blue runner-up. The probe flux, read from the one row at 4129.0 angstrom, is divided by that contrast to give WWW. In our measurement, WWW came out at 5.18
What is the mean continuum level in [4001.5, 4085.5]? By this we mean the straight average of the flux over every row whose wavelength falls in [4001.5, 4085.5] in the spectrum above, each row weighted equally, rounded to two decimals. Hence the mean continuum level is 5.09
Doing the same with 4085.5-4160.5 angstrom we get 4.99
